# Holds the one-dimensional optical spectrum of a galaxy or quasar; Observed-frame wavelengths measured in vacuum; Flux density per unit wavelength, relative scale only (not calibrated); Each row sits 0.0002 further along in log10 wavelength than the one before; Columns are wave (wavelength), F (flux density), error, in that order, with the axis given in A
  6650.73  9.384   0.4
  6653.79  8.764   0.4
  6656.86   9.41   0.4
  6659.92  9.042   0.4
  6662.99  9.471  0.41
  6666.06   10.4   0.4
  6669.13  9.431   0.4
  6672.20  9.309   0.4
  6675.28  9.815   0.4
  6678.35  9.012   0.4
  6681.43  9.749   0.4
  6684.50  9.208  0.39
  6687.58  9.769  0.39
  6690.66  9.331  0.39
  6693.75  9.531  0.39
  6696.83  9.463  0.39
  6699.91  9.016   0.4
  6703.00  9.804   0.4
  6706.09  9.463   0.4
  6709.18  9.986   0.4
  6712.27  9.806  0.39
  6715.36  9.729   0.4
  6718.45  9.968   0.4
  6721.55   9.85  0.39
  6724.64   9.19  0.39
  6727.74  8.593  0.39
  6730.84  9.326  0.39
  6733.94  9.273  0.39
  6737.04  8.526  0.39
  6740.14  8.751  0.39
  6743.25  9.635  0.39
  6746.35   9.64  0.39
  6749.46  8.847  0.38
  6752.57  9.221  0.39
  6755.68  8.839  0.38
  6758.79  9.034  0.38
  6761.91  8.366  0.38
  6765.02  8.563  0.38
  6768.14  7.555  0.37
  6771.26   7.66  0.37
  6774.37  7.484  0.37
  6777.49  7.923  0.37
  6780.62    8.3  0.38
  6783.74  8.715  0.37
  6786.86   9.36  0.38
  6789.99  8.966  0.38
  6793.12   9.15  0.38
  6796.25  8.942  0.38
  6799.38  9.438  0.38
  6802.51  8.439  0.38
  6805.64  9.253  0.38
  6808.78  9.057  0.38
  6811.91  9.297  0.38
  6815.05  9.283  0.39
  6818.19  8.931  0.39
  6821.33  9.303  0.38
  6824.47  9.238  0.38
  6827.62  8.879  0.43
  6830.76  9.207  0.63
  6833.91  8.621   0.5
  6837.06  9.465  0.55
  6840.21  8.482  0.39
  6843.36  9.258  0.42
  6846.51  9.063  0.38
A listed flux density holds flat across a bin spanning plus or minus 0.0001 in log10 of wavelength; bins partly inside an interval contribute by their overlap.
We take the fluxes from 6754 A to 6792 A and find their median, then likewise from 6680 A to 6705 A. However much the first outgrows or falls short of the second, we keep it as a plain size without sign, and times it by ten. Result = 10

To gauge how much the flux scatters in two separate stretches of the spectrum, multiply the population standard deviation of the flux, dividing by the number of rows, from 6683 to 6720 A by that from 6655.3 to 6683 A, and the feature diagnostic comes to 0.12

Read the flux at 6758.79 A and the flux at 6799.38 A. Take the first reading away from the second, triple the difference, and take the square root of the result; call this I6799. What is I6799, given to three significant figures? 1.10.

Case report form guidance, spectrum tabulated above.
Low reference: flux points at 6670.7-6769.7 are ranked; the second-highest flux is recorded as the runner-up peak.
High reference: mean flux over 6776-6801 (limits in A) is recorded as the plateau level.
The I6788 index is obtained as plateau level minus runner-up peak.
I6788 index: -1.12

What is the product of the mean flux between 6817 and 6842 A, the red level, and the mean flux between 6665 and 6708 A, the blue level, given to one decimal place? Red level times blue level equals 85.8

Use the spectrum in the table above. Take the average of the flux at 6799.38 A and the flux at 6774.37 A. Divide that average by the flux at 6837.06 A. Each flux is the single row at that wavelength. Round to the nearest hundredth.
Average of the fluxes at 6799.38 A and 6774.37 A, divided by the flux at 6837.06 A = 0.89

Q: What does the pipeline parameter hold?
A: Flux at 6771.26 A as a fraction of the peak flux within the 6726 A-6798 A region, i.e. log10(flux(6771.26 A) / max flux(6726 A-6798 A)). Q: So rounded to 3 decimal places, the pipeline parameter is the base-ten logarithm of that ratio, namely -0.100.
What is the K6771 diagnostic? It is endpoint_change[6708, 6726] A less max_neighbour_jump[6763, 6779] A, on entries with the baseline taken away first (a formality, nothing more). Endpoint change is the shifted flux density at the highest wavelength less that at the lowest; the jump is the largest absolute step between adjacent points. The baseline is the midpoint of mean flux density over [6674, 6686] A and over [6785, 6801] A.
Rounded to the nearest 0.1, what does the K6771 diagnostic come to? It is -1.8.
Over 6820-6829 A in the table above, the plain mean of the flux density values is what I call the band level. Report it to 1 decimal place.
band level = 9.1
